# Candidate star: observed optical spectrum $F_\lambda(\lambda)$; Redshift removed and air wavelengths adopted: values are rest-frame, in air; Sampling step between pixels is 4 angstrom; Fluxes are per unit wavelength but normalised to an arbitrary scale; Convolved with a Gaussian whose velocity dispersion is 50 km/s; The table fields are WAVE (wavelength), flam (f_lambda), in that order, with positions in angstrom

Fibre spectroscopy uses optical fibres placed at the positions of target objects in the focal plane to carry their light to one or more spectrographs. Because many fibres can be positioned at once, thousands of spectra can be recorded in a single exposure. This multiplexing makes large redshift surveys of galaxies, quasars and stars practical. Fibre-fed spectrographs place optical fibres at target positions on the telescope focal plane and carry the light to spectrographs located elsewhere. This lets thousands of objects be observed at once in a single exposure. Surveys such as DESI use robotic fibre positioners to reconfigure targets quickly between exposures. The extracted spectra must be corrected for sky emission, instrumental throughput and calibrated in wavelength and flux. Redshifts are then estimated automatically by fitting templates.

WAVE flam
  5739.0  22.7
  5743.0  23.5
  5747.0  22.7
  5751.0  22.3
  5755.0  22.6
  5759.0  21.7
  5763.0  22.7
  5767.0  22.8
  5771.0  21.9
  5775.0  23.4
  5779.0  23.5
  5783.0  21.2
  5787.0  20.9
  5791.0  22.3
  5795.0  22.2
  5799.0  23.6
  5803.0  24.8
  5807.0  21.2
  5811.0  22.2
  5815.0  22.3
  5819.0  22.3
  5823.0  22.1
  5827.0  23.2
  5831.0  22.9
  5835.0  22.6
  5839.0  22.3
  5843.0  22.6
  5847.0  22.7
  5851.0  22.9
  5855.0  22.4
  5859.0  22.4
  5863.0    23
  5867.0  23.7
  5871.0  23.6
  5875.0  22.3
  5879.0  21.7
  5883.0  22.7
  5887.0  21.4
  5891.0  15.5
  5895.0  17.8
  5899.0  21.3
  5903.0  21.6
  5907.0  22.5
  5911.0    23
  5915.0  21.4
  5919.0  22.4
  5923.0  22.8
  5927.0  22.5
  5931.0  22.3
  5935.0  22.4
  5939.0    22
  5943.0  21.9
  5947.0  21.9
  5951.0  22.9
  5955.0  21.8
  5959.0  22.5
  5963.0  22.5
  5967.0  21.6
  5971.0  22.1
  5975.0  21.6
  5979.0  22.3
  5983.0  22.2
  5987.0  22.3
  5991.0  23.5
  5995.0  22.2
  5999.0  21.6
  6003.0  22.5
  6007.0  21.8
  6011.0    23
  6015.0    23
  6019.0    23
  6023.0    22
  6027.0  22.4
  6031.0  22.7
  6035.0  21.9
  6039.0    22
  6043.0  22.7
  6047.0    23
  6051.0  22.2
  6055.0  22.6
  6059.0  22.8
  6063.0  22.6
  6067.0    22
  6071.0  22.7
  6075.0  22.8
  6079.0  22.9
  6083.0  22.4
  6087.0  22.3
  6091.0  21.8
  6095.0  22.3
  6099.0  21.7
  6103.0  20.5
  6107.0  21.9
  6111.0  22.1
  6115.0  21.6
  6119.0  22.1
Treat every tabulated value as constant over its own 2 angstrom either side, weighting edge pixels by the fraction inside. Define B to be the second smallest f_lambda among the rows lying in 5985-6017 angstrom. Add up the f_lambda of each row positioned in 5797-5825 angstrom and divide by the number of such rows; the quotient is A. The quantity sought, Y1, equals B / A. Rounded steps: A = 22.64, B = 21.8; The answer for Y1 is 0.96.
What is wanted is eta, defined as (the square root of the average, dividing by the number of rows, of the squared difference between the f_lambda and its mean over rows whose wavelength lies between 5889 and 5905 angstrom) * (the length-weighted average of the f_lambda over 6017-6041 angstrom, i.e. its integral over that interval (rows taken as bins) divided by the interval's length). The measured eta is 57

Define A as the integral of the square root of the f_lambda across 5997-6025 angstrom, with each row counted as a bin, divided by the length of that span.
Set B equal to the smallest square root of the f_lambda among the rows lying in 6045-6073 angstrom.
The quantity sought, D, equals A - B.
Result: 0.04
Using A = 4.73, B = 4.69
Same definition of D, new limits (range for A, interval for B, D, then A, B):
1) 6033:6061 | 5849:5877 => 0.02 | 4.74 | 4.72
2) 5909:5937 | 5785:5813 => 0.16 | 4.73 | 4.57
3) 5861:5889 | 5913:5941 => 0.13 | 4.76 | 4.63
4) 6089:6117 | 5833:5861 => -0.06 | 4.66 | 4.72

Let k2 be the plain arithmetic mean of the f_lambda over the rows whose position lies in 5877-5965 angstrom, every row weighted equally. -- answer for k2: 21.7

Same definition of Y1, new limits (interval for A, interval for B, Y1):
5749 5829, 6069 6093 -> 0.99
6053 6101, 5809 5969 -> 0.79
